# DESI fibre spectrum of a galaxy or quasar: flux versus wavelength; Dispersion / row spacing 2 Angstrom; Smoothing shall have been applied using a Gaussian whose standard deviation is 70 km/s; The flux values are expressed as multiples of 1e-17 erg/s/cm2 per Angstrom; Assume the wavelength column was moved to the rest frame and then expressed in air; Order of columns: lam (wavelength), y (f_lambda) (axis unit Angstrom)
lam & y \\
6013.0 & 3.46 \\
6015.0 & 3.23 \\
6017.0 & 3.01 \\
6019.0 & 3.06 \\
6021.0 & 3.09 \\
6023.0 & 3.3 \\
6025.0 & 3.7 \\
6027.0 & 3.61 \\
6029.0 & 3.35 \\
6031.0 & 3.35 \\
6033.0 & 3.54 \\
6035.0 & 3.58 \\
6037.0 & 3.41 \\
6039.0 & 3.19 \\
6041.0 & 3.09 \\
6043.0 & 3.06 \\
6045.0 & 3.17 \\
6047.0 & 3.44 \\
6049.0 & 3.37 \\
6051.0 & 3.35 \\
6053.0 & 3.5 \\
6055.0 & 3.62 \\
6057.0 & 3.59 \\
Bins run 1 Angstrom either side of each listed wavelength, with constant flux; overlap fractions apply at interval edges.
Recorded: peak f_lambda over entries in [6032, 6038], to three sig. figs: 3.58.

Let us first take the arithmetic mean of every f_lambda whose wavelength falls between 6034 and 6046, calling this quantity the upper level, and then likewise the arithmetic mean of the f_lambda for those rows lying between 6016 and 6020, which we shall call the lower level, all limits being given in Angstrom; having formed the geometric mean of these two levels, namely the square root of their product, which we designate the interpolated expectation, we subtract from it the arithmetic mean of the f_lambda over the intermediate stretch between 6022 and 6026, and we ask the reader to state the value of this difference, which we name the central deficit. -0.36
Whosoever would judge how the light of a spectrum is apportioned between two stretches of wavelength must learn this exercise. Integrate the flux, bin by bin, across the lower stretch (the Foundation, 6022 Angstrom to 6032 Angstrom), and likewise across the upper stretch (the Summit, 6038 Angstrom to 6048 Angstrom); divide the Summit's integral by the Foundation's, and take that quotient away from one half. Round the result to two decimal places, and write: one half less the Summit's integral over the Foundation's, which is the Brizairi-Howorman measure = -0.42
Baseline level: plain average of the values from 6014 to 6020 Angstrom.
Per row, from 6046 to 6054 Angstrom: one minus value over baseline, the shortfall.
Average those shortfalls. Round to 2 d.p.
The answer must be -0.10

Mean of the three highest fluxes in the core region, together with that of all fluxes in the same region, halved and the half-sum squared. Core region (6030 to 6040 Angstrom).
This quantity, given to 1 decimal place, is 12.0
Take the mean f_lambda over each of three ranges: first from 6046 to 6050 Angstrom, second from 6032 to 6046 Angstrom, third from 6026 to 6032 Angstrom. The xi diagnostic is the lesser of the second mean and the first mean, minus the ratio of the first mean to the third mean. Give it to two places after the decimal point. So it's 2.30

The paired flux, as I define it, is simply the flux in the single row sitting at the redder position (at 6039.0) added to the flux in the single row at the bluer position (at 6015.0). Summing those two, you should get 6.4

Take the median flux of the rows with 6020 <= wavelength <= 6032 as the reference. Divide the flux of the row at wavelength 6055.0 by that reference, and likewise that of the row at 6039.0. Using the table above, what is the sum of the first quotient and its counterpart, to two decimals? 2.03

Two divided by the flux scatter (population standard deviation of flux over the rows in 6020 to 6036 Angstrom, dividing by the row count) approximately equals 10.6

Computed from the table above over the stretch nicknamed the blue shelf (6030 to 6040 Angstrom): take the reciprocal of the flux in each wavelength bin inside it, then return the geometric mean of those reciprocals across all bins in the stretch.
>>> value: 0.293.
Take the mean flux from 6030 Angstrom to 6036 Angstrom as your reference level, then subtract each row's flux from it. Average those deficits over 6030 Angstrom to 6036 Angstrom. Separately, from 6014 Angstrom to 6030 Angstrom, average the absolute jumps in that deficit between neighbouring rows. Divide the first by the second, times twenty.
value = 0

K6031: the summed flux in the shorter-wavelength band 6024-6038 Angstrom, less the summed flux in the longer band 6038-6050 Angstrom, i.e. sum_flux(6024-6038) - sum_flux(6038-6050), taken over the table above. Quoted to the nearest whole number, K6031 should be 5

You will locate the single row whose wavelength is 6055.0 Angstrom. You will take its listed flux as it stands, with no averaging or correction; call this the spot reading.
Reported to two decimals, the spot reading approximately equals 3.62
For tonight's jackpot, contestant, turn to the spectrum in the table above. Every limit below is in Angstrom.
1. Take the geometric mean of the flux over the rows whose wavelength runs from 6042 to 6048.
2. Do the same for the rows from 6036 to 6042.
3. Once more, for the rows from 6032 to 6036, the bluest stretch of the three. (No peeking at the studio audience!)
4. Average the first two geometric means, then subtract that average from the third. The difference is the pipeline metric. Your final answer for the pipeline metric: 0.3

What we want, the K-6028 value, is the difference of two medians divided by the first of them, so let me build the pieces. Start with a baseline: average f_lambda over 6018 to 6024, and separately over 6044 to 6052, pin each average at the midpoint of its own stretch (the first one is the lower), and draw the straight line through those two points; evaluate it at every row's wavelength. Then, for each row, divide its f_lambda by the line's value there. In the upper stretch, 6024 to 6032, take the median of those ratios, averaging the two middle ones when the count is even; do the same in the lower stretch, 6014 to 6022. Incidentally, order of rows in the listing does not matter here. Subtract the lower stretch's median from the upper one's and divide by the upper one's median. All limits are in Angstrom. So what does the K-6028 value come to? 0.10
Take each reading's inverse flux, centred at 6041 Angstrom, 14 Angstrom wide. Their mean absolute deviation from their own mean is 0.0157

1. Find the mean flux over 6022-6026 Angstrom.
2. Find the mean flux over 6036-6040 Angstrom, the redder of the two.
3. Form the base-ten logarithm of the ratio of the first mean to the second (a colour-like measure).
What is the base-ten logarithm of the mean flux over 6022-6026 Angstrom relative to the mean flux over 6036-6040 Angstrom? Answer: 0.026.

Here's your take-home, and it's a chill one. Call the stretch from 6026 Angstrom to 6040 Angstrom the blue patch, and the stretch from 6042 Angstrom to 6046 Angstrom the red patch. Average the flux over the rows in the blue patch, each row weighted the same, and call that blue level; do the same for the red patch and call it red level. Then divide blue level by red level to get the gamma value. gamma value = 1.10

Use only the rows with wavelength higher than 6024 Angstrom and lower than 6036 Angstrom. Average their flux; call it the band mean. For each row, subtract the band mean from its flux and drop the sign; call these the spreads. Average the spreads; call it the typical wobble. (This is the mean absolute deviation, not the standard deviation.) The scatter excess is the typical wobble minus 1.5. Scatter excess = -1.39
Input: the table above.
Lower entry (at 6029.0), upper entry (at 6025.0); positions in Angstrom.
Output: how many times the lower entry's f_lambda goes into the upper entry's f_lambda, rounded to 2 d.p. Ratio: 1.10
